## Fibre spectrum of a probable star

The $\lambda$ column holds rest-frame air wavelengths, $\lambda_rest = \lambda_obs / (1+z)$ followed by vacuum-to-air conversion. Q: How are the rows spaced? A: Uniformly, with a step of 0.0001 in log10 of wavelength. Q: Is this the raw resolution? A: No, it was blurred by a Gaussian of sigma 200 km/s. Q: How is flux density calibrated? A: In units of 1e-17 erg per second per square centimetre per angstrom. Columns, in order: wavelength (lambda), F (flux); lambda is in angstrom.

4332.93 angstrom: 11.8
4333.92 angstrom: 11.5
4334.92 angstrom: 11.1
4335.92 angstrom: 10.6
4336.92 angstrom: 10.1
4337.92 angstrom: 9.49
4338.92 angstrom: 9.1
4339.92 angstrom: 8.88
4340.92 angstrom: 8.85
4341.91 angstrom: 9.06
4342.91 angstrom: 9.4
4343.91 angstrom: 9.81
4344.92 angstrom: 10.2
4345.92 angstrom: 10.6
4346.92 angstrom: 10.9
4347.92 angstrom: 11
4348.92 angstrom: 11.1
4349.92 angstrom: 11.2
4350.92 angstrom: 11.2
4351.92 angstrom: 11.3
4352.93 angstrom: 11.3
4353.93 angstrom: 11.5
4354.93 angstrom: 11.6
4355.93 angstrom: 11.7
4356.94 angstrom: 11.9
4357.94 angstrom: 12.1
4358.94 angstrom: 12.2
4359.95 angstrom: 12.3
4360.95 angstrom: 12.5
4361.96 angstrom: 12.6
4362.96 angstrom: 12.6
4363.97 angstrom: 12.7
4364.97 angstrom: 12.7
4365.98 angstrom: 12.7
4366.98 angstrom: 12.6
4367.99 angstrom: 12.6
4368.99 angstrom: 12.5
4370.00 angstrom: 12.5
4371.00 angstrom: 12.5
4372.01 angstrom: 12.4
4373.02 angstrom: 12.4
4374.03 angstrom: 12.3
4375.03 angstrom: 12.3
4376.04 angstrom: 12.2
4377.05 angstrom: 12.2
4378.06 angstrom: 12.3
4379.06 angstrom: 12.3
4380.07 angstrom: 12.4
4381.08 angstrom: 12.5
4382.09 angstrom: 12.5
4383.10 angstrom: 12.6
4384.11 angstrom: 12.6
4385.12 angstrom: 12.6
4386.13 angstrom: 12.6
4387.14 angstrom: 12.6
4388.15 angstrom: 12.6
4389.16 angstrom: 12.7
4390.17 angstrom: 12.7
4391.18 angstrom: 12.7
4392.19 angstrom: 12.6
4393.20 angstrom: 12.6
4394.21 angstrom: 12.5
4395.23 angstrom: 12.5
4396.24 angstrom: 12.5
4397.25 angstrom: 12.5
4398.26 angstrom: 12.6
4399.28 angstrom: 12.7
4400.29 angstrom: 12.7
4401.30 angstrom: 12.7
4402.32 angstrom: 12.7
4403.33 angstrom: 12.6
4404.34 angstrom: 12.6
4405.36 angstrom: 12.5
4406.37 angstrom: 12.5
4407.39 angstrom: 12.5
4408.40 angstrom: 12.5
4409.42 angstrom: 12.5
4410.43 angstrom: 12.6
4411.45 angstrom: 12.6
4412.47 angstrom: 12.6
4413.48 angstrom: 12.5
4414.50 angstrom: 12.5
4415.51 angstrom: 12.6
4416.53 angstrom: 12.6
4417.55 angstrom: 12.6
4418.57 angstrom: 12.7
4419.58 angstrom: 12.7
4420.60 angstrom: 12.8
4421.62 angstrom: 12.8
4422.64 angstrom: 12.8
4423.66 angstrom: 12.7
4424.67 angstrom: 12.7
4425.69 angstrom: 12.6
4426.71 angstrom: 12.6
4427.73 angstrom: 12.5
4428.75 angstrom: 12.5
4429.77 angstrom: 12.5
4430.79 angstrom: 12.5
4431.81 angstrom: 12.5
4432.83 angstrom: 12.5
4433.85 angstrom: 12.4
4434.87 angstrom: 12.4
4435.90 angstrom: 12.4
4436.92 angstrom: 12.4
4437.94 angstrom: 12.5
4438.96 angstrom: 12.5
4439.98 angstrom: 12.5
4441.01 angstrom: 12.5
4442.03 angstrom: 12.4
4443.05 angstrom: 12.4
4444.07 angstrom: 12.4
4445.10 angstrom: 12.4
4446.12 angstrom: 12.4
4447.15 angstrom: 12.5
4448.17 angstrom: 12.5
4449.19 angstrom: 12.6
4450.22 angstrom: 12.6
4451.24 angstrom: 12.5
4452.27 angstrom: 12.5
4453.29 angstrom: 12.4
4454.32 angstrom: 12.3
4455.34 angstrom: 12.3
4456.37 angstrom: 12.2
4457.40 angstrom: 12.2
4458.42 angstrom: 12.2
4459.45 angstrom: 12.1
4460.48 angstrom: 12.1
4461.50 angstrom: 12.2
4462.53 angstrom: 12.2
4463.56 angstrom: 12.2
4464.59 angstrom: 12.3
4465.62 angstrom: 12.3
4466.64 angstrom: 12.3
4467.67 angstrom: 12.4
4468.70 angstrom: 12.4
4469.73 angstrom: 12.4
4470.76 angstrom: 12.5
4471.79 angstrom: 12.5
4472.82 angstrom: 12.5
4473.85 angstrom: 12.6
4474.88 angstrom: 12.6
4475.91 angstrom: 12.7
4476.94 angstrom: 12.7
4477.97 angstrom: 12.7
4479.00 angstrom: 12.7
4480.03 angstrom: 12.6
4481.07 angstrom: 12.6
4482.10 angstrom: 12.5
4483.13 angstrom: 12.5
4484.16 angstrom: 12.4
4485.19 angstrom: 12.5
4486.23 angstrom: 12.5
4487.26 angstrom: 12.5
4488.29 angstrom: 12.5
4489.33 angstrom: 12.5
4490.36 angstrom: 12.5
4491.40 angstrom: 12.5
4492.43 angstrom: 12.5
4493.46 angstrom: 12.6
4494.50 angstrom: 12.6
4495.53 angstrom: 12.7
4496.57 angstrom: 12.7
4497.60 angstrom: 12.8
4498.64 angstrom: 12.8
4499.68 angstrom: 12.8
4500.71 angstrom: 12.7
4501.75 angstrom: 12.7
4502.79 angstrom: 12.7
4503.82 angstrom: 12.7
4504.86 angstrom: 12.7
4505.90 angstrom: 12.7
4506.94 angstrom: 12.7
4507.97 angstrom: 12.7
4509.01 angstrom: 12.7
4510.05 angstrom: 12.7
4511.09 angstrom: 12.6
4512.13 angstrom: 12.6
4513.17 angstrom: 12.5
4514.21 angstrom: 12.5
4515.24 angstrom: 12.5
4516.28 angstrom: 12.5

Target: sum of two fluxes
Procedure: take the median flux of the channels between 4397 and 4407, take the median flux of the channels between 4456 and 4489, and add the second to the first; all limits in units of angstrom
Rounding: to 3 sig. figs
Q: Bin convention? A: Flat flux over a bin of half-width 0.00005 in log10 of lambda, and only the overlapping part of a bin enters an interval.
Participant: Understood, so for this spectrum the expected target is 25.1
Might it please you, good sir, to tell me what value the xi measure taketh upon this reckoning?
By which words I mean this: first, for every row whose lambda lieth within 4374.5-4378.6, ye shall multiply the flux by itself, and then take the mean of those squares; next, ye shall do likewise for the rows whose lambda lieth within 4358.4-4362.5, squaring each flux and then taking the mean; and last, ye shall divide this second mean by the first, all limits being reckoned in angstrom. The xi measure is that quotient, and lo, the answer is 1.02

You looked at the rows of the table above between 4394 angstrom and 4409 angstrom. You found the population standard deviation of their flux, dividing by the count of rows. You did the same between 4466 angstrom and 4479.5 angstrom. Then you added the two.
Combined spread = 0.22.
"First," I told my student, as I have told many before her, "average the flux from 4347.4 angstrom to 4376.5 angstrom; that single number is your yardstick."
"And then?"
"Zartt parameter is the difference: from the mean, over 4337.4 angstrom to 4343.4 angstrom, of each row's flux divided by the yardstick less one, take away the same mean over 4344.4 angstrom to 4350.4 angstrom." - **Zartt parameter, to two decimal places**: -0.14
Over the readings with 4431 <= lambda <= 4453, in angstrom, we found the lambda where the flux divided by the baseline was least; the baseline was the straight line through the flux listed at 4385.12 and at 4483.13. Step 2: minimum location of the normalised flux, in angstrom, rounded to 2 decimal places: 4433.85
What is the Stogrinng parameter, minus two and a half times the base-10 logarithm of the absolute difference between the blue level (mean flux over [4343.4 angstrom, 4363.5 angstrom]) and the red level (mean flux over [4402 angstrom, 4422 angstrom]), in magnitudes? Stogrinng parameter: 0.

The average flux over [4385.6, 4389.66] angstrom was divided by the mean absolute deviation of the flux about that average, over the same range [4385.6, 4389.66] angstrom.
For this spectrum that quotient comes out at 337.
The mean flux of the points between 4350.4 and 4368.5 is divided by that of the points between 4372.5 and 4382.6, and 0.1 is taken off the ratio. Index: 0.882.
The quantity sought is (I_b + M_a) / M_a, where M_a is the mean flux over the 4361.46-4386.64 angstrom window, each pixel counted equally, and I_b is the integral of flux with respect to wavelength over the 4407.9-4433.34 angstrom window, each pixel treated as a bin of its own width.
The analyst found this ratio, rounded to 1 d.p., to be 26.7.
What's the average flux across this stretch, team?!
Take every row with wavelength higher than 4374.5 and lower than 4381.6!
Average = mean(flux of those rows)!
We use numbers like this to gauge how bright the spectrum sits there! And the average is 12.3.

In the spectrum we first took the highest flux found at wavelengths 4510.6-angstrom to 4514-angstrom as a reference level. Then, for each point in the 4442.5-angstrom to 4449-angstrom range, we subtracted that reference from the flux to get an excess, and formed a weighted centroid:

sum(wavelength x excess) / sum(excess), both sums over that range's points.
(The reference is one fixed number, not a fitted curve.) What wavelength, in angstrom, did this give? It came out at 4445.2 angstrom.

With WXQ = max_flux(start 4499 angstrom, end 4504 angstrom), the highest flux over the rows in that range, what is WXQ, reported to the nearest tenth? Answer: 12.8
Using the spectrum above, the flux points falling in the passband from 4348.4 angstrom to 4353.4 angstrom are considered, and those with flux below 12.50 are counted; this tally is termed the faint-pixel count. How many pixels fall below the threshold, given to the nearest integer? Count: 5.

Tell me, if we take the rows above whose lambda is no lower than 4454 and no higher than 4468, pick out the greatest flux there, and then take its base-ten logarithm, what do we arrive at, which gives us 1.09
